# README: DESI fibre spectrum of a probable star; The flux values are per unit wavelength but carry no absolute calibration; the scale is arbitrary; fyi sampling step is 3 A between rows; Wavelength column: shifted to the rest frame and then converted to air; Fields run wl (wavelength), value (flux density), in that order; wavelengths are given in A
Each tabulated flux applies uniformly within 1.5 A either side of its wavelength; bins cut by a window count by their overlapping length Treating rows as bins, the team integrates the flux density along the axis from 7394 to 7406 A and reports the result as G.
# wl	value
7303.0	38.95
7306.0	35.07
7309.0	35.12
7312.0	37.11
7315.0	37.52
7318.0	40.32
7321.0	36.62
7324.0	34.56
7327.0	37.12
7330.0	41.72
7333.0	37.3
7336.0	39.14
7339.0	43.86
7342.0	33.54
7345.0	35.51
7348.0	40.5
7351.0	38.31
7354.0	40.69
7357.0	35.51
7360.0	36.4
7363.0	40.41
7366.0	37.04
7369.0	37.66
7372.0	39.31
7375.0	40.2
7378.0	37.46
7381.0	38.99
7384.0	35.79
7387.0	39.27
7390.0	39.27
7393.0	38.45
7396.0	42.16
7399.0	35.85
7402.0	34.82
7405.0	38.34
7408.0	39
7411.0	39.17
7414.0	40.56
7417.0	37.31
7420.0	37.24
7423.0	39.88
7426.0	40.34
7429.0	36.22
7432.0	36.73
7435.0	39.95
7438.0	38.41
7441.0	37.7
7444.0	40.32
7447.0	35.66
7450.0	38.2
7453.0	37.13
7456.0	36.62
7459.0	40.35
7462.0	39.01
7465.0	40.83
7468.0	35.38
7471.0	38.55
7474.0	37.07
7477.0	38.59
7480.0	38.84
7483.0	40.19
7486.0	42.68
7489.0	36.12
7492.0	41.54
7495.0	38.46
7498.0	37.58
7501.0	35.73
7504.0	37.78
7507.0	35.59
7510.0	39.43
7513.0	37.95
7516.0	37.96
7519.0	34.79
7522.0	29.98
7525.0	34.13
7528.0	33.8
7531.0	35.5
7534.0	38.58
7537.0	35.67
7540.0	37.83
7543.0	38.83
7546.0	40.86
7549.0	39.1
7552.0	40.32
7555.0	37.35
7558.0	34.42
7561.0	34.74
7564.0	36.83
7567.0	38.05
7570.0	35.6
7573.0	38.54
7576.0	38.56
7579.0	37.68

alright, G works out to 454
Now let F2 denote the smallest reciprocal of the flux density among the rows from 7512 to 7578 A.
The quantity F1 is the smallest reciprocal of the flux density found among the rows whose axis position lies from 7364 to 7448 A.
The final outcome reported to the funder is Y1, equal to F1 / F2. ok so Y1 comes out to 0.97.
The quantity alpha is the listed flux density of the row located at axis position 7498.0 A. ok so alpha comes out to 37.58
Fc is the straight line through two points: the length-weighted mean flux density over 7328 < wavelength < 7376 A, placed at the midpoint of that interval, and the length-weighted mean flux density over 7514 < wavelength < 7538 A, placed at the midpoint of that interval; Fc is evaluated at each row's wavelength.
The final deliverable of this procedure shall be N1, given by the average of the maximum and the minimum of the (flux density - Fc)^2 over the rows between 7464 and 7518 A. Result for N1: 23.1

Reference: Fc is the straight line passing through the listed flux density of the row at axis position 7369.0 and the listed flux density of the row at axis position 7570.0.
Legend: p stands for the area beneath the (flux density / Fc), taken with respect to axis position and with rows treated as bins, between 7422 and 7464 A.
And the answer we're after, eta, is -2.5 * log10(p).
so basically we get -4.10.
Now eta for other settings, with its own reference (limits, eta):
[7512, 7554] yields -4.08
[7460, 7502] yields -4.12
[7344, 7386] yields -4.07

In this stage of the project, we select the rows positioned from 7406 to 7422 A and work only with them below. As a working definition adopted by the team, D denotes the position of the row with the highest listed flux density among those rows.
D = 7414.0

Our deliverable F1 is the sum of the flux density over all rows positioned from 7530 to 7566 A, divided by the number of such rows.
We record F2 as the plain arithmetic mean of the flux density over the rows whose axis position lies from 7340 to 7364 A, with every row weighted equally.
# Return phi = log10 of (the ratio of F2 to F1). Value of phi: 0.001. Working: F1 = 37.5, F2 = 37.6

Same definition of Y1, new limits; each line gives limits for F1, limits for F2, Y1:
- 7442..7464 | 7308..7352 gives 1.09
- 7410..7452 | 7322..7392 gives 1.08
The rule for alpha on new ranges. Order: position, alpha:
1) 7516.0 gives 37.96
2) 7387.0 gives 39.27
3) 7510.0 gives 39.43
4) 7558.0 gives 34.42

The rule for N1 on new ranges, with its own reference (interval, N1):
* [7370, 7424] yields 10.1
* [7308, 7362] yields 13.5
